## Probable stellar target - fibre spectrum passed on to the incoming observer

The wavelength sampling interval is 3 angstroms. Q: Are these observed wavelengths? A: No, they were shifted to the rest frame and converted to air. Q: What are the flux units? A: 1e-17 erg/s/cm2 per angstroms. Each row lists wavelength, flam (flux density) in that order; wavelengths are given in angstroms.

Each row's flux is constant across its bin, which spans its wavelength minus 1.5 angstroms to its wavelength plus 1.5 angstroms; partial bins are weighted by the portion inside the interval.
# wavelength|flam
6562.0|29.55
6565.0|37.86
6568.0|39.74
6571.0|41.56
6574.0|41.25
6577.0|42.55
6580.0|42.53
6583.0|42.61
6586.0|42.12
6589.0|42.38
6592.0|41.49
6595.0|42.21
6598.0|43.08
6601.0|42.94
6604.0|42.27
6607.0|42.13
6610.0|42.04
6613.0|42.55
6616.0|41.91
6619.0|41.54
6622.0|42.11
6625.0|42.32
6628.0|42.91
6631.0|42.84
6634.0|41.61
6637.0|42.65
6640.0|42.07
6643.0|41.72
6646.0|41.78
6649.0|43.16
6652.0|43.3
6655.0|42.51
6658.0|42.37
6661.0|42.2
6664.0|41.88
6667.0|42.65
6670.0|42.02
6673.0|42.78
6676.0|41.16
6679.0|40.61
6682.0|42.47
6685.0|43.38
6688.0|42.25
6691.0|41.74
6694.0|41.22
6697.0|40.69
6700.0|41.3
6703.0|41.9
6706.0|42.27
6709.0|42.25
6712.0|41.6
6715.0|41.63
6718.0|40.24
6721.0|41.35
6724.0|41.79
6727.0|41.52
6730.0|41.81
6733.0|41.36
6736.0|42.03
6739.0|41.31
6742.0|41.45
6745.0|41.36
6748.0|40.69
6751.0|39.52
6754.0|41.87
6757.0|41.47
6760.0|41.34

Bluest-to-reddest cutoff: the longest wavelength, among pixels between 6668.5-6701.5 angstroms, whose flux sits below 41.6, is 6700.0 angstroms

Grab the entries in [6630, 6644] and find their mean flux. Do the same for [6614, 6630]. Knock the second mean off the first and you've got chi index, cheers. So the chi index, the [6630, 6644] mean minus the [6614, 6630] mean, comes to 0.0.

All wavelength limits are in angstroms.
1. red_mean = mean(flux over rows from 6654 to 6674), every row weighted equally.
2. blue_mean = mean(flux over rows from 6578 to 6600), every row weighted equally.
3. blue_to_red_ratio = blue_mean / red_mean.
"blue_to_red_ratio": 1.00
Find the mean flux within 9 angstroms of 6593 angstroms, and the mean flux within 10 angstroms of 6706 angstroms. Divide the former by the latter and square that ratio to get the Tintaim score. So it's 1.03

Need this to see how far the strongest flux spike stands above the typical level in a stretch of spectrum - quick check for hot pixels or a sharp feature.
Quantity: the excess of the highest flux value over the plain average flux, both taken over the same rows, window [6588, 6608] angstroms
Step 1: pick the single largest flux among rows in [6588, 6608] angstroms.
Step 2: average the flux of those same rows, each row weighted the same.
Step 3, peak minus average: 0.72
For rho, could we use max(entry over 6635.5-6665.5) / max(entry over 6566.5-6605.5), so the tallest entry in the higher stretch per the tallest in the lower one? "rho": 1.01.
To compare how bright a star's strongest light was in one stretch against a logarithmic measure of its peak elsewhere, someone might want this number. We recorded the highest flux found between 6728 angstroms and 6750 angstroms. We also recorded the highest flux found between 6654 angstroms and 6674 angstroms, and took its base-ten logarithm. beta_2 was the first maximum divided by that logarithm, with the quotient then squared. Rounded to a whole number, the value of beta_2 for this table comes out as 664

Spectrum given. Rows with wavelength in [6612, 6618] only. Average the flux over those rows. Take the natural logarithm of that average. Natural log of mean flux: 3.74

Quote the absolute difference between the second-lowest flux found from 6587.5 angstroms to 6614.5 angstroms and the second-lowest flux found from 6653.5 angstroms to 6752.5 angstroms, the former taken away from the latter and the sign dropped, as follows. 1.8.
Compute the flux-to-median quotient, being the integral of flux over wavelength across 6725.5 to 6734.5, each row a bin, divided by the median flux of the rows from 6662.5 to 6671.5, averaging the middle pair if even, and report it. 8.90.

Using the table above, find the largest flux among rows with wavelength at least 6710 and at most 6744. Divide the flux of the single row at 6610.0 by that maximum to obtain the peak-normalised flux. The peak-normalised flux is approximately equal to 1.00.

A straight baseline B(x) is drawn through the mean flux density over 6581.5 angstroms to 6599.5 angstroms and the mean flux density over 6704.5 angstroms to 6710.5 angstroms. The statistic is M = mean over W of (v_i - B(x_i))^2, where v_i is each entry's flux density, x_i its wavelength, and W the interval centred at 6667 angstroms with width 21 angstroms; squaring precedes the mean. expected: 0.27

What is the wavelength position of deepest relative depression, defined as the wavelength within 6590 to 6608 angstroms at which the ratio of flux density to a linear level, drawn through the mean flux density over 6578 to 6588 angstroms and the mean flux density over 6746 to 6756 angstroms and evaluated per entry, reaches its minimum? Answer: 6592.0 angstroms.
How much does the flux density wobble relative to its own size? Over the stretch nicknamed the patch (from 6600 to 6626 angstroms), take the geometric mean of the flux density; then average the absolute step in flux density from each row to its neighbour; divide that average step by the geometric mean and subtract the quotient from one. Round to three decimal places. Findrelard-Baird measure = 0.991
